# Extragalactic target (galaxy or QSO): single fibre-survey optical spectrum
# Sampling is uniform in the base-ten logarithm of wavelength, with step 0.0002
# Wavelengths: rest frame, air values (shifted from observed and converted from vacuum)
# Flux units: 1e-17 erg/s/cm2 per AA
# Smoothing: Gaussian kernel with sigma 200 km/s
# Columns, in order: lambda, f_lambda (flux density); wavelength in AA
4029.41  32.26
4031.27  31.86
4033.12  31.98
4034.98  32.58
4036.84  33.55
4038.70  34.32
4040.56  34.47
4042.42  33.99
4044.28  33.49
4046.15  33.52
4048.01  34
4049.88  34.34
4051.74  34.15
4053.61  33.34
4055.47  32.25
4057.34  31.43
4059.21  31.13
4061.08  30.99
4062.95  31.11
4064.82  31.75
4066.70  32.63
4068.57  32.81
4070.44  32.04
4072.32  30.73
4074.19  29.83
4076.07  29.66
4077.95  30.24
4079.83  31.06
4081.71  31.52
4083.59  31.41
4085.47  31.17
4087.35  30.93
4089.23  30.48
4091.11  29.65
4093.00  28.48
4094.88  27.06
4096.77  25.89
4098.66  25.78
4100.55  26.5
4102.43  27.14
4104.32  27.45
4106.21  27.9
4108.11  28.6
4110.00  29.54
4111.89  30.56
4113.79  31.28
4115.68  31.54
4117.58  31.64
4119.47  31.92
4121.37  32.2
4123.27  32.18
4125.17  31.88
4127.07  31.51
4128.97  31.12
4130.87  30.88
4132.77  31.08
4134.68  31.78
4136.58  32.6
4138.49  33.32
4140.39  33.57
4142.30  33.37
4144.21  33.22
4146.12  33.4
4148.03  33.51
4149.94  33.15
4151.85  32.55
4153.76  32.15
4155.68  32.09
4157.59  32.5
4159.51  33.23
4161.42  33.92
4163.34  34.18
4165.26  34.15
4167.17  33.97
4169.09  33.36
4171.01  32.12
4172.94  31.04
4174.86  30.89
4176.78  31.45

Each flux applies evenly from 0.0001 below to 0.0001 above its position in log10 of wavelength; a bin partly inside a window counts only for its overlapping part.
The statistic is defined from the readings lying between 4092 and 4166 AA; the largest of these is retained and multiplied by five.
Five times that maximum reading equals 171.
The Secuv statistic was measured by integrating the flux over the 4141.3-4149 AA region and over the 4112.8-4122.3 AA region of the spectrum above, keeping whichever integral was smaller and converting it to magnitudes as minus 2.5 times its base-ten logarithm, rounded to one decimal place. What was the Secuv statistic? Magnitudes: -6.0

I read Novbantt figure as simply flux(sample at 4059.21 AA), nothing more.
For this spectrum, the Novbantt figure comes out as 31.13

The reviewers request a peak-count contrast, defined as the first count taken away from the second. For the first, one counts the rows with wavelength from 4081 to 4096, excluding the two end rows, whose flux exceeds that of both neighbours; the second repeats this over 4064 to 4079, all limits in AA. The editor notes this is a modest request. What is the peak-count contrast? 1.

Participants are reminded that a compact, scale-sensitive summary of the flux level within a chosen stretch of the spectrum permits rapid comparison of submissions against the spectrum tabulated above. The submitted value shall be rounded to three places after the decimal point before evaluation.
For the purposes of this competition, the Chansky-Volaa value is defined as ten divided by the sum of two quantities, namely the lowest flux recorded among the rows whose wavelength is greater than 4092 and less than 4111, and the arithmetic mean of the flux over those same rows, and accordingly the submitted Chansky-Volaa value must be 0.188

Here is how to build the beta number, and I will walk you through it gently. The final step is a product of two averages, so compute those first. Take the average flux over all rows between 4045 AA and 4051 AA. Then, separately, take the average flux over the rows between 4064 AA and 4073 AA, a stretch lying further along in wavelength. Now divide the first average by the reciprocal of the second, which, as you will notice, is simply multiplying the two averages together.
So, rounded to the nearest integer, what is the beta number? 1086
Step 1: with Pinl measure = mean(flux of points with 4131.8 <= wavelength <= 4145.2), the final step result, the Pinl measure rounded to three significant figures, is 32.7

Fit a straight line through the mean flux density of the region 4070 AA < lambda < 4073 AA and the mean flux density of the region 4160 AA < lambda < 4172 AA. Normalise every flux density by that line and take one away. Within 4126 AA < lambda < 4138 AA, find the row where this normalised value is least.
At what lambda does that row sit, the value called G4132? 4130.87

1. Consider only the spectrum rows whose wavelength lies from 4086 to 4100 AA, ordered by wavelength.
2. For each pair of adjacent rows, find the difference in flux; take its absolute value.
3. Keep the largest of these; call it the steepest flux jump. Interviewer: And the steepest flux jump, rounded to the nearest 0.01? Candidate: 1.42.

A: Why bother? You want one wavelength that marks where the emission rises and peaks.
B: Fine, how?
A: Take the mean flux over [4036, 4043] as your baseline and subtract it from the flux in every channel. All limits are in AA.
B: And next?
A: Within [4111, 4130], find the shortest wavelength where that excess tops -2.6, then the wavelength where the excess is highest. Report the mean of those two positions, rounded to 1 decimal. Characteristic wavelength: 4118.5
